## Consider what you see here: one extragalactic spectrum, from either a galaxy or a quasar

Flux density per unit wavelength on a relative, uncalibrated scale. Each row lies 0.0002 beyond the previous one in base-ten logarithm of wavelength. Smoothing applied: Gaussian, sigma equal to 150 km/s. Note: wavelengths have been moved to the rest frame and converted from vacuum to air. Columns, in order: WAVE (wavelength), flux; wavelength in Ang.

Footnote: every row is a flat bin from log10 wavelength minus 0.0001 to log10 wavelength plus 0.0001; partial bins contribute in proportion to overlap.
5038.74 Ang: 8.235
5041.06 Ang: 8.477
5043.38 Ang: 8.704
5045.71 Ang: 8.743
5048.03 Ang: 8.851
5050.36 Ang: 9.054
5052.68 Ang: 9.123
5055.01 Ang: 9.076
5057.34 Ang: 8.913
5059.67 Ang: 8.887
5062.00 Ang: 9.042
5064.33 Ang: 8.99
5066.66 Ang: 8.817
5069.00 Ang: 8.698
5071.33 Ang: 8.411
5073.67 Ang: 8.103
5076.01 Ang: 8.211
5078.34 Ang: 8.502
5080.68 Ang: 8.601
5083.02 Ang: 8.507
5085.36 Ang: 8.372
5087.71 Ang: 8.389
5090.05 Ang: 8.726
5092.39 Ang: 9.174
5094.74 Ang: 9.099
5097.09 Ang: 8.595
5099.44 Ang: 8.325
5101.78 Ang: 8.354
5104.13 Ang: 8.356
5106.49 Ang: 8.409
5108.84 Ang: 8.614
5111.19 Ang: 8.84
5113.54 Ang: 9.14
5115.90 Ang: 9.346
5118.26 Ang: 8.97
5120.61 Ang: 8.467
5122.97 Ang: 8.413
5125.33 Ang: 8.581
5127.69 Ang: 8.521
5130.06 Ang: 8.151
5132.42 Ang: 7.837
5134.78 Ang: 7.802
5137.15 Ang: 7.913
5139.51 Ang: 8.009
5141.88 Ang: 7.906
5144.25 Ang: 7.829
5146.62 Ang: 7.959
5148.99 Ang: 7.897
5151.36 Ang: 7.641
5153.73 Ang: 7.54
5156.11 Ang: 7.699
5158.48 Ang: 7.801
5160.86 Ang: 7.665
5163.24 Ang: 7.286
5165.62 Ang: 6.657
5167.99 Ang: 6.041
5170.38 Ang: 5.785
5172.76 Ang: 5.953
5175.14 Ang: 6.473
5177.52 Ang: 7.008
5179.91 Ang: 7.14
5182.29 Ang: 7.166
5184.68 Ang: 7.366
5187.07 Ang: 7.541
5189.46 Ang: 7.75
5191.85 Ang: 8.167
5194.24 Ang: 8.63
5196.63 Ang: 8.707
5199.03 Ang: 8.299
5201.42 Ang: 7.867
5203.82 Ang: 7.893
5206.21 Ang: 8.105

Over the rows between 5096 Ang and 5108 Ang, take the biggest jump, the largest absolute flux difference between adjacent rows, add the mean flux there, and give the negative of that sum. -8.7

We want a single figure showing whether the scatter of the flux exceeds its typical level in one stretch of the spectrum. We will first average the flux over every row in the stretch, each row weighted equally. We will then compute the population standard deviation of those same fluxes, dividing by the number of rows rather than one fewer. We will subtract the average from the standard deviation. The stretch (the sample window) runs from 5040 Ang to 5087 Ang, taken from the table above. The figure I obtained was -8.4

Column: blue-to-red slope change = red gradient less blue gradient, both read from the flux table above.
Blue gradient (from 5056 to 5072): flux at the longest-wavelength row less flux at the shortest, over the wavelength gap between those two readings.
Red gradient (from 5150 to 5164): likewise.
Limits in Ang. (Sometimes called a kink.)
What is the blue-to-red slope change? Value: 0.006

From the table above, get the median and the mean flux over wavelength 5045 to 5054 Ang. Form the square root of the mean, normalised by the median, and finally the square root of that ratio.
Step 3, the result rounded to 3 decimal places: 0.578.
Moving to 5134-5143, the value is 0.596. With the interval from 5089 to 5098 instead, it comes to 0.579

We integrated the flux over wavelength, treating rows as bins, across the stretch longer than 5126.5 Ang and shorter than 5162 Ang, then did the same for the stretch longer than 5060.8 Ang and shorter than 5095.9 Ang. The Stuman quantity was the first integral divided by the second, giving 0.92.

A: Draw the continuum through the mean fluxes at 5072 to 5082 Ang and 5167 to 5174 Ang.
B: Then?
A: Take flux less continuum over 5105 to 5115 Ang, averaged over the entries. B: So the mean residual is 1.3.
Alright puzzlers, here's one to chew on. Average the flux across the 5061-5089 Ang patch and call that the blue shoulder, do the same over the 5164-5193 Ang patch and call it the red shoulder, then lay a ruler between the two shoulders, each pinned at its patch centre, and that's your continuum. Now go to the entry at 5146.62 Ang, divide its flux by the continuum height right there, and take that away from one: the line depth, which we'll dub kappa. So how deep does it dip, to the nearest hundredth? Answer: -0.07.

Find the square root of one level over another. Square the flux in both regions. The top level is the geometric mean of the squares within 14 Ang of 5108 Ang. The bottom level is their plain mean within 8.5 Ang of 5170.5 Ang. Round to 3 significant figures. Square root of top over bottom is 1.34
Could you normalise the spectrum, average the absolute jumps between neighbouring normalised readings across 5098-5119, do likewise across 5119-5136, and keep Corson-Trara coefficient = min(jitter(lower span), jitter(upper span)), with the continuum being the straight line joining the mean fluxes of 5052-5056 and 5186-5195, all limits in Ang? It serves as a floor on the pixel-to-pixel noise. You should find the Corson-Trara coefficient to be 0.018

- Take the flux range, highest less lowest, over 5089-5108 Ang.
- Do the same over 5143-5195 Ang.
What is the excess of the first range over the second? -2.0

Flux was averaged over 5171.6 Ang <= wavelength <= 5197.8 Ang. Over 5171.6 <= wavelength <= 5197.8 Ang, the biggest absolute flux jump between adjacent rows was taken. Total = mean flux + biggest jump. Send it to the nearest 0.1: 8.0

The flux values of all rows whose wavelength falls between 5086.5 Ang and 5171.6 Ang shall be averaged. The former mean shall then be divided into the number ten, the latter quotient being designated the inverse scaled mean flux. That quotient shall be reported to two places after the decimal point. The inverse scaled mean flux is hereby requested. 1.23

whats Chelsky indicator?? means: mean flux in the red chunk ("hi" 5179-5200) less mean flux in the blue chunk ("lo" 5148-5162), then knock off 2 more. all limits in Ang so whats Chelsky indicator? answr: -1.84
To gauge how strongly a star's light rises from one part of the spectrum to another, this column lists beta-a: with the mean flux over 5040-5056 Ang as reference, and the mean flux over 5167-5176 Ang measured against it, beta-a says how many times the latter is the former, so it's 0.68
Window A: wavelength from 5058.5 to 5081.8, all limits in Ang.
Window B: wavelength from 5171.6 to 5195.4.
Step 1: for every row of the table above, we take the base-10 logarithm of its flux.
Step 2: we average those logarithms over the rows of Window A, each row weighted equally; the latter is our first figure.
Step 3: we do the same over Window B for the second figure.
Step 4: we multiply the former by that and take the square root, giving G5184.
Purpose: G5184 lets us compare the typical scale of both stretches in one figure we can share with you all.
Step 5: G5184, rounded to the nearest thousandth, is 0.898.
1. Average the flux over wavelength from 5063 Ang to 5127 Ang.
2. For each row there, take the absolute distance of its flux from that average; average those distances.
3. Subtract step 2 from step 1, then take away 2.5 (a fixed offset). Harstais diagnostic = 5.9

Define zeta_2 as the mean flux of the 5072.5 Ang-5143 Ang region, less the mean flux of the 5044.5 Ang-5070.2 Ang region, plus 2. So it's 1.5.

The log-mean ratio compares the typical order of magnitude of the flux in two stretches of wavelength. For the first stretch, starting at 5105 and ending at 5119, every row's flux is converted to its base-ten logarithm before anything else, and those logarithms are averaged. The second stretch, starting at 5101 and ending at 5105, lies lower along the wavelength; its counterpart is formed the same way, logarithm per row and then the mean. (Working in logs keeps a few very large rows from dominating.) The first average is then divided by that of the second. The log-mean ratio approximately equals 1.03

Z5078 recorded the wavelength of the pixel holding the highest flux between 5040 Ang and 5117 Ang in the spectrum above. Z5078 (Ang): 5115.90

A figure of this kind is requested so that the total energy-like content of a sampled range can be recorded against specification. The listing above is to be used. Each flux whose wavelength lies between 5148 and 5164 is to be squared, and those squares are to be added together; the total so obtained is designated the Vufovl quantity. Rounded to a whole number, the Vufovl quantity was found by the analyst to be 410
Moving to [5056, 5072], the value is 545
